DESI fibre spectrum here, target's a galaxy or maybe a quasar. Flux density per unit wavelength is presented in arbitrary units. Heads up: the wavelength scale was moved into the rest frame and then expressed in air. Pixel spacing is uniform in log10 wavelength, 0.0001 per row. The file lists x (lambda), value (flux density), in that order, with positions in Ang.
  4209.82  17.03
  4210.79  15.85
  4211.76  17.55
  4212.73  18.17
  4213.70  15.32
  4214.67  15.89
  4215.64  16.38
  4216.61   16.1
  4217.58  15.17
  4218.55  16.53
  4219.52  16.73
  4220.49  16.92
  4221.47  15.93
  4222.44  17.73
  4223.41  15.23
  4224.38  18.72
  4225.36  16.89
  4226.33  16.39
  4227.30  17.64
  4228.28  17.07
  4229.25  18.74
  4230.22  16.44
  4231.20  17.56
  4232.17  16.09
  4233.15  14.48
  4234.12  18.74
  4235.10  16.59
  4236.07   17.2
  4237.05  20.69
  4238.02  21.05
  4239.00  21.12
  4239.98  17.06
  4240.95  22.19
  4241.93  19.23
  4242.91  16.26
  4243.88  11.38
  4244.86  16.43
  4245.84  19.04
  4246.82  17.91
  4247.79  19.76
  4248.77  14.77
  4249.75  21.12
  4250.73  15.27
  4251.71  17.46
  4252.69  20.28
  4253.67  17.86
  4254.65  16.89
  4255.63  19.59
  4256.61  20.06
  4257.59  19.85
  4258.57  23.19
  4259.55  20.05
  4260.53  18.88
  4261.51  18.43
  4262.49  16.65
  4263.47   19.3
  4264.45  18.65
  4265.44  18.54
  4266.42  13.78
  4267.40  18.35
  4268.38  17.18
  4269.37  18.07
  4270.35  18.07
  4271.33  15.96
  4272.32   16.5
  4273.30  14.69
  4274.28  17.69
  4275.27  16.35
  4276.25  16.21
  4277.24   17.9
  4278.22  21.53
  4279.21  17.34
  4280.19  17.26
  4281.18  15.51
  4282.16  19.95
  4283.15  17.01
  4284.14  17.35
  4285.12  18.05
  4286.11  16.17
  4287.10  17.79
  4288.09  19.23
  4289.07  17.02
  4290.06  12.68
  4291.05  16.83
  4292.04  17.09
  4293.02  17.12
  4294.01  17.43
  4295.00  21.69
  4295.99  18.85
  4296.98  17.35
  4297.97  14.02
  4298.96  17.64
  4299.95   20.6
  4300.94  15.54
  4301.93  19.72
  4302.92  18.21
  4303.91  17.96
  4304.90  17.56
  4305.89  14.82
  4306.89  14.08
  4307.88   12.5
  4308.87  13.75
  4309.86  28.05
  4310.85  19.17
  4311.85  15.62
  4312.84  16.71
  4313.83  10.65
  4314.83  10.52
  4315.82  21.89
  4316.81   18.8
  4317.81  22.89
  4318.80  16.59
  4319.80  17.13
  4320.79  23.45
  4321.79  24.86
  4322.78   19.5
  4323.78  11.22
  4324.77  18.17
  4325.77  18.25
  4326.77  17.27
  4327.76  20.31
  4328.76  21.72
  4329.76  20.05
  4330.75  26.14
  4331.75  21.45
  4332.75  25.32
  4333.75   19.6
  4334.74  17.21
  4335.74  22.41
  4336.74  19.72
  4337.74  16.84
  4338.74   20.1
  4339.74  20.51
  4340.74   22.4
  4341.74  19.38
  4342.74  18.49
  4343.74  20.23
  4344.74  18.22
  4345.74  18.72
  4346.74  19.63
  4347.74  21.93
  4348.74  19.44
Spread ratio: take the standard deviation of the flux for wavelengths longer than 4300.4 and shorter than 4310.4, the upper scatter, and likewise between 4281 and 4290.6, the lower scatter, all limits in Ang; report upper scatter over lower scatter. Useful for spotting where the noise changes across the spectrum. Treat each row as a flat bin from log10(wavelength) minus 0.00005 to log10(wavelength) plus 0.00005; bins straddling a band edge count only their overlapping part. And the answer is 2.2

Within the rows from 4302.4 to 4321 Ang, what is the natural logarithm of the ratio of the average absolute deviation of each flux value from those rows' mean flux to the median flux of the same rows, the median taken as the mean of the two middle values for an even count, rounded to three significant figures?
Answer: -1.64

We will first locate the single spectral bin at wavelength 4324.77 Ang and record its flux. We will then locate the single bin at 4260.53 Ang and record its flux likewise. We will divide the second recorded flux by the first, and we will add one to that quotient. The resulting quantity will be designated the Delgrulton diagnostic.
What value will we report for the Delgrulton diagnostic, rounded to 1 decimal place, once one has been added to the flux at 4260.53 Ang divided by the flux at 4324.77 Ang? 2.0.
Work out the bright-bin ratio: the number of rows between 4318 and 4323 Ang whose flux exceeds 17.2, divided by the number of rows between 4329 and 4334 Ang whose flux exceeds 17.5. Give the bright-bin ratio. 0.60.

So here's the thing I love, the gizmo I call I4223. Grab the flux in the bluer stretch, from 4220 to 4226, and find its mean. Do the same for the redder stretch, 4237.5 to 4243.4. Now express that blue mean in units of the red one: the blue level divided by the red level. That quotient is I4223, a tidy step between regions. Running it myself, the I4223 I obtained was 0.87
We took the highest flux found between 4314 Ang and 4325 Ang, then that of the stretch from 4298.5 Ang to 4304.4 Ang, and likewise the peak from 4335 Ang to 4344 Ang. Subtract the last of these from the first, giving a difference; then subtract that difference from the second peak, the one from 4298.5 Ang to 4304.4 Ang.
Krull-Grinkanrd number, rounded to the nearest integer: 18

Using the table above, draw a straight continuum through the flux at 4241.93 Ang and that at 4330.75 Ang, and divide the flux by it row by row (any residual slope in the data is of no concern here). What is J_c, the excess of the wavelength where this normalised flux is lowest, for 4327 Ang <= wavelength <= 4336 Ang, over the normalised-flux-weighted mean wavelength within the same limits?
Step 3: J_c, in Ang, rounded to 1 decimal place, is 3.0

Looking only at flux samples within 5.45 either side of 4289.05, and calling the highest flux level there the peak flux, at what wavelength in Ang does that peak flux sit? 4288.09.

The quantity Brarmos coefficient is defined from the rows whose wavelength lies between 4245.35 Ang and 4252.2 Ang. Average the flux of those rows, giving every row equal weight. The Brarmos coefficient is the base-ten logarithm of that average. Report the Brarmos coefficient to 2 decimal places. 1.25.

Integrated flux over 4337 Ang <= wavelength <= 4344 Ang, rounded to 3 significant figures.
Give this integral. 138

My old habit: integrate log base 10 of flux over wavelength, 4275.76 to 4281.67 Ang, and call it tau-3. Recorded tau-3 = 7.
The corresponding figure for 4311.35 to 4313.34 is 2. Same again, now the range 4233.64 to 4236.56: 4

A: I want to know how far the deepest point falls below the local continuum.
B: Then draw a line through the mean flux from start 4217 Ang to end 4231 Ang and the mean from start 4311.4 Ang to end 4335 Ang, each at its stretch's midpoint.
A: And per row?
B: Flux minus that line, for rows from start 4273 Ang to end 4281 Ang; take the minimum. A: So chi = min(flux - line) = -3.2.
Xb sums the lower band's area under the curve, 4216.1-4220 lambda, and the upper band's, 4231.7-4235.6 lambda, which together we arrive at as 127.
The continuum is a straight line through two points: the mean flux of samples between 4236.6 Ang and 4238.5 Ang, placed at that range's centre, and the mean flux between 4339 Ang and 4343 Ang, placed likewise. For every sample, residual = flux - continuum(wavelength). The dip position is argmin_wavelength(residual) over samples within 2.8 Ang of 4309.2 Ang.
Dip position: 4307.88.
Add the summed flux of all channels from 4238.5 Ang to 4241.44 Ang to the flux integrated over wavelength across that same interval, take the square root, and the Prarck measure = 10.9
